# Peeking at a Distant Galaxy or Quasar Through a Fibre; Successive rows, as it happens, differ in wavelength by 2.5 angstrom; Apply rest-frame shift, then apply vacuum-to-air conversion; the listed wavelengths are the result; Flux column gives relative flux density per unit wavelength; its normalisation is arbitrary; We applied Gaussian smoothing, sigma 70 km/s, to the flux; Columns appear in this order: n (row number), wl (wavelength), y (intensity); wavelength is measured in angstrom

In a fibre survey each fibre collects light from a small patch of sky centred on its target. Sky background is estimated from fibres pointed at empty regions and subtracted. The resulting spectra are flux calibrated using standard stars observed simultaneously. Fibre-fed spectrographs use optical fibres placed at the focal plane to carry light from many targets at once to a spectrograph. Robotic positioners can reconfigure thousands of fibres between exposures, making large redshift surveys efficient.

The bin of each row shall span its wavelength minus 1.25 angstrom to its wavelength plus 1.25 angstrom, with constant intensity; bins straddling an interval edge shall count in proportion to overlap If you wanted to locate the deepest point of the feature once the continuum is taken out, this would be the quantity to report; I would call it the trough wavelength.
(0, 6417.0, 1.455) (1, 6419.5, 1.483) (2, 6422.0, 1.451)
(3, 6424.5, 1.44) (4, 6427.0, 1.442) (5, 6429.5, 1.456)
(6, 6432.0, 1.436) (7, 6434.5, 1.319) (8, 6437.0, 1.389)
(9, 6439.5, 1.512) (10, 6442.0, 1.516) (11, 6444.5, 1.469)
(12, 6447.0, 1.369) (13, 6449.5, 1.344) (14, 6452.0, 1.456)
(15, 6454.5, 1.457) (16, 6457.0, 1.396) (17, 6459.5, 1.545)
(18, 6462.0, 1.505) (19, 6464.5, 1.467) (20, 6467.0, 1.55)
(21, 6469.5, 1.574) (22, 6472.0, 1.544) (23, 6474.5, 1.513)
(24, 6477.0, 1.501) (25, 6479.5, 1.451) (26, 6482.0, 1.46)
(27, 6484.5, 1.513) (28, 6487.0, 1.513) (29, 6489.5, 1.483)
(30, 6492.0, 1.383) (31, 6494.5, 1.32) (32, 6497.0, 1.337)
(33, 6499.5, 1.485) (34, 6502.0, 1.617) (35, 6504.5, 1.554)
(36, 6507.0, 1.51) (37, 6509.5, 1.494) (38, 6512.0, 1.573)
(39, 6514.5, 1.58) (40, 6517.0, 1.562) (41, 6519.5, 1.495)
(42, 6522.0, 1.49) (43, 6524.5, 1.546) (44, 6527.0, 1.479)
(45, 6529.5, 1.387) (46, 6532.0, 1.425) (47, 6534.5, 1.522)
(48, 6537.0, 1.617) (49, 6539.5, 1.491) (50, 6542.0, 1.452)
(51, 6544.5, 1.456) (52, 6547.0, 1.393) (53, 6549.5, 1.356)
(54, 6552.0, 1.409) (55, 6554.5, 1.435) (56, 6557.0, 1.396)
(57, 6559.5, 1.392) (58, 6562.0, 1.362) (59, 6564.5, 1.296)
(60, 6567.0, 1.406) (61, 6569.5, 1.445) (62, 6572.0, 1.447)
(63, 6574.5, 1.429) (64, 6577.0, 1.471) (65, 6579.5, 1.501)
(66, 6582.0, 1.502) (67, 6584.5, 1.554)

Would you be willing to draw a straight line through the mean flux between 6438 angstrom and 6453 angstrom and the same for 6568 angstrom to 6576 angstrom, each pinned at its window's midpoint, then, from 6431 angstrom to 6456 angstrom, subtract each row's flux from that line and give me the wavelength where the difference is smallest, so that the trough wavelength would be 6442.0 angstrom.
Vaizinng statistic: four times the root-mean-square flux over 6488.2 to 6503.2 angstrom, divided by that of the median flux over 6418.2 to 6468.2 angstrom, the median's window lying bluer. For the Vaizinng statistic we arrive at 3.96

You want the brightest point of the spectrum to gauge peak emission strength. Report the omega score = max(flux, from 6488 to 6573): 1.617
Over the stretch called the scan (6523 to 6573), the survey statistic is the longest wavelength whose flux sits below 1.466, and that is 6572.0 angstrom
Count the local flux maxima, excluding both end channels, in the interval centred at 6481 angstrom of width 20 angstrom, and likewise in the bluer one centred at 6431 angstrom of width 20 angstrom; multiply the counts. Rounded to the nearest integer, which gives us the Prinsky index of 0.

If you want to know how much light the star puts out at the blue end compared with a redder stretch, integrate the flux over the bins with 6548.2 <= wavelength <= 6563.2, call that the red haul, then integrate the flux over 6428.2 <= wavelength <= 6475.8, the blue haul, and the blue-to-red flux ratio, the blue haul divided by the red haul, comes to 3.3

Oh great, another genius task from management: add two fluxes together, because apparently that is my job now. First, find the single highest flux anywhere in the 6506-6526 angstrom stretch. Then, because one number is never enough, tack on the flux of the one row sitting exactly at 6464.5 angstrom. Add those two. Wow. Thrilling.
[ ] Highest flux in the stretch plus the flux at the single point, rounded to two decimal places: 3.05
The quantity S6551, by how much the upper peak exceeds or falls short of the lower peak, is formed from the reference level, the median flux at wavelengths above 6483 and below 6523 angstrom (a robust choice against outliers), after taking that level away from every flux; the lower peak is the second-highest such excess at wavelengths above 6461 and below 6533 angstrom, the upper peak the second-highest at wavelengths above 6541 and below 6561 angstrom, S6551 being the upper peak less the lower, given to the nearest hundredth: -0.13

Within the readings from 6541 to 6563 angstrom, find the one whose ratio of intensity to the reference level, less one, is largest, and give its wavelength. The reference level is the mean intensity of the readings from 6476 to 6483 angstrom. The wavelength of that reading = 6544.5 angstrom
